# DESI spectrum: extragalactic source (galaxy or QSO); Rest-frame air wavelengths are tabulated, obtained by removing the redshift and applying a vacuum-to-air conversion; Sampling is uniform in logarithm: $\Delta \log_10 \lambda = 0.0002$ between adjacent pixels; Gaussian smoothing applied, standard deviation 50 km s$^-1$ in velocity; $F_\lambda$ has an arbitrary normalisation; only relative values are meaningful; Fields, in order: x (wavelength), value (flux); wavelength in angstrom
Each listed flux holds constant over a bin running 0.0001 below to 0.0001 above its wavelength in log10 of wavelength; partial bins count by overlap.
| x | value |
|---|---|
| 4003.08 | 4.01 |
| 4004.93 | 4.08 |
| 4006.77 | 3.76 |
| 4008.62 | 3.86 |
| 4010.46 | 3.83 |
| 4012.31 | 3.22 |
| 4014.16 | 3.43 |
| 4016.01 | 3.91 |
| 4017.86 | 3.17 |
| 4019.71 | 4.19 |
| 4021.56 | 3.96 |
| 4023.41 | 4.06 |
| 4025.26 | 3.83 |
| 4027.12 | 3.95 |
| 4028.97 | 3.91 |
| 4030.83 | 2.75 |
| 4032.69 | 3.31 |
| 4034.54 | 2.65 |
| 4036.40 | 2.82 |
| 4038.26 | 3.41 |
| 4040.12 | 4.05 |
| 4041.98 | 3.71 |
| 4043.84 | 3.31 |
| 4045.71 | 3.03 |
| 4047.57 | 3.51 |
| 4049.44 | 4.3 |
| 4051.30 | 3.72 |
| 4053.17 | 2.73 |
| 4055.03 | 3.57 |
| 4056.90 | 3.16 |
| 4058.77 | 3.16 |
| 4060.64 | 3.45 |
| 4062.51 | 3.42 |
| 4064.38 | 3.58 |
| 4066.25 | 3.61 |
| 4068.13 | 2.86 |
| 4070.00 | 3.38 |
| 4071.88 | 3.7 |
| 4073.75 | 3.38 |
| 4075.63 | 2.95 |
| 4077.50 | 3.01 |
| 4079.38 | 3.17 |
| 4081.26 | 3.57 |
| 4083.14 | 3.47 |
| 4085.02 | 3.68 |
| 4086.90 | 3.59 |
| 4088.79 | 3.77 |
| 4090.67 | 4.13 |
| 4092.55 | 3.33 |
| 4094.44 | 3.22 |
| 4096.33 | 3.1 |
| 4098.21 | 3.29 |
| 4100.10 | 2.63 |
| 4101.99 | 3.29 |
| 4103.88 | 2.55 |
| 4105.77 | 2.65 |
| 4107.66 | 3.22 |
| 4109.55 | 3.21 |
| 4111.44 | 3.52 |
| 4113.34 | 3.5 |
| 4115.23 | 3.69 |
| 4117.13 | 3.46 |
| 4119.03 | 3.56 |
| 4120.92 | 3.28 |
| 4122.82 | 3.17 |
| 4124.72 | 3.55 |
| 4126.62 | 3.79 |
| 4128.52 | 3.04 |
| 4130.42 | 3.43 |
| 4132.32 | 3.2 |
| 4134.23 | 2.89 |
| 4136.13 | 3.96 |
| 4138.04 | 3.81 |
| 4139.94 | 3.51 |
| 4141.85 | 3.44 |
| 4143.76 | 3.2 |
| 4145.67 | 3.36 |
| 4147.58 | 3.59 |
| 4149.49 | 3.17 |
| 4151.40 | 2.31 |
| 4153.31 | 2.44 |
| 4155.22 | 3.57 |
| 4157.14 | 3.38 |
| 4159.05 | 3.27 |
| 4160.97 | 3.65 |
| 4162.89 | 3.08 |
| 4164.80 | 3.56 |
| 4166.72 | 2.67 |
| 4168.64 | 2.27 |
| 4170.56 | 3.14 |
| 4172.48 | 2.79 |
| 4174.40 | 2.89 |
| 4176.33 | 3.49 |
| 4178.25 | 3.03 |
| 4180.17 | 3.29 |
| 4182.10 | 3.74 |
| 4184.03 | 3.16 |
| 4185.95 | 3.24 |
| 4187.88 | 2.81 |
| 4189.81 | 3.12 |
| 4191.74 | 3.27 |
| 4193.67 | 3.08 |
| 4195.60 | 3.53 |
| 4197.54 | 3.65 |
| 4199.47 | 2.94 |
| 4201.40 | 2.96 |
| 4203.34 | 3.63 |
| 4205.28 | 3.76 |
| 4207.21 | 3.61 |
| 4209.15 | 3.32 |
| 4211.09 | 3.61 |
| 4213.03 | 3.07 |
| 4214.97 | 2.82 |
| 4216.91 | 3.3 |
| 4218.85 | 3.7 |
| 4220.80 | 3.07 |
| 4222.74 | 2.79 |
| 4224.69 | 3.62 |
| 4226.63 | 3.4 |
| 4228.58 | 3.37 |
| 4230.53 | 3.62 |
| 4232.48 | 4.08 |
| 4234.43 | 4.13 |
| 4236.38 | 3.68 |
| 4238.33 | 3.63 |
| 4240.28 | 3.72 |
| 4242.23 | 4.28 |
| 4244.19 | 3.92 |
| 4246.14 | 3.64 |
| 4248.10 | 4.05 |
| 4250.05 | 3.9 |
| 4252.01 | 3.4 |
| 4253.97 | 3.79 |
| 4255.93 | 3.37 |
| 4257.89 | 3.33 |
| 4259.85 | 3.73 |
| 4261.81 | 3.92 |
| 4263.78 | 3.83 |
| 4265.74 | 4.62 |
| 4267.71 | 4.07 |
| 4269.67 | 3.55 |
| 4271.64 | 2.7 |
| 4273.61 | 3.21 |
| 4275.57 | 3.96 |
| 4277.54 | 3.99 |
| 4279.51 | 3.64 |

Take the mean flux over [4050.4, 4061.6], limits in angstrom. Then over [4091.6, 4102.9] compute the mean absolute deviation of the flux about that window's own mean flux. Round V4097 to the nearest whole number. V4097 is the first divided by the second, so 18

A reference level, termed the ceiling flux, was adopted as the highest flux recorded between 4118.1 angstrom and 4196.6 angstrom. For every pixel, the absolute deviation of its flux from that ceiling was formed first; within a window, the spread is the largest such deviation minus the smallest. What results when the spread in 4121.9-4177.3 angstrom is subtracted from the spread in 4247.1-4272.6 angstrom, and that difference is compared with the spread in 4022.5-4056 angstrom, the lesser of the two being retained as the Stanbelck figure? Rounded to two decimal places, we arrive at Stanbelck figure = -0.47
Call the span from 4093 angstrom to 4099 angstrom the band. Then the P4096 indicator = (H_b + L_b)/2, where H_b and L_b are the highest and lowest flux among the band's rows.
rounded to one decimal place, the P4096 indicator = 3.2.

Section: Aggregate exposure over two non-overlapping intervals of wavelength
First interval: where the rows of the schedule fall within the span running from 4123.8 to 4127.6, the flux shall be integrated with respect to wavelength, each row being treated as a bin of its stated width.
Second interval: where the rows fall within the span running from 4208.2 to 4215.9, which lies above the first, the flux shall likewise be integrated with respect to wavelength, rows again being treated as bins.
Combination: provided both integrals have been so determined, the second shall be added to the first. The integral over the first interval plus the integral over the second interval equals 39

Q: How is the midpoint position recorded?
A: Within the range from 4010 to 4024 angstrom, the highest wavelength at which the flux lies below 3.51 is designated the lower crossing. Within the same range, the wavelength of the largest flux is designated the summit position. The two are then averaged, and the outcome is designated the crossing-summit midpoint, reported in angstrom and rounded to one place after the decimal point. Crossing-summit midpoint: 4018.8 angstrom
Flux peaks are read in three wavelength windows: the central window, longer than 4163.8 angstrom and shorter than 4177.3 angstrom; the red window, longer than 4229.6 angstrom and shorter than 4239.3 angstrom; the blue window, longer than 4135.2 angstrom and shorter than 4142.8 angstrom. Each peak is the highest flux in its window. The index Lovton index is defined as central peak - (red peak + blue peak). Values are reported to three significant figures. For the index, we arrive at -4.53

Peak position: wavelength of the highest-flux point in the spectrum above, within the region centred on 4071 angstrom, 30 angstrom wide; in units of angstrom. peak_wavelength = 4071.88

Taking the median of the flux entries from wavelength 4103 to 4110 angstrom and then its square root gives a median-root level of 1.71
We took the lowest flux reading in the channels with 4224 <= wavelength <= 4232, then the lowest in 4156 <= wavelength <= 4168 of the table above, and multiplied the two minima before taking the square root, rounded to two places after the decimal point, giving 3.00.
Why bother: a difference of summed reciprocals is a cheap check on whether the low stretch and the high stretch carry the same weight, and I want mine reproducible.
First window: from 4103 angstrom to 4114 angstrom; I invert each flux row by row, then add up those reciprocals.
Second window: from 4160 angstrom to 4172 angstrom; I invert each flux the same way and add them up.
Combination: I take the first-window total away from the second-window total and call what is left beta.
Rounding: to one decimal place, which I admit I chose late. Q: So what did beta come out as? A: 0.1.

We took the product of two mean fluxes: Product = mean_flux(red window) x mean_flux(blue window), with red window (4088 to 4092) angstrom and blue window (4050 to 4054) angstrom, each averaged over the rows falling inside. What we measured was 13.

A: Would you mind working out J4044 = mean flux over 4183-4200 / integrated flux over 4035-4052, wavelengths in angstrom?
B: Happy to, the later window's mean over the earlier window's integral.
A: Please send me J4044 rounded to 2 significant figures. 0.054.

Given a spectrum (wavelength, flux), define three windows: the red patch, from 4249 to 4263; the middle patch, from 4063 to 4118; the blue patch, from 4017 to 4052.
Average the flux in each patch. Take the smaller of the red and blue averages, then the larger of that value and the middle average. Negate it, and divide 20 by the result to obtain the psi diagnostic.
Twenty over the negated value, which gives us -5.62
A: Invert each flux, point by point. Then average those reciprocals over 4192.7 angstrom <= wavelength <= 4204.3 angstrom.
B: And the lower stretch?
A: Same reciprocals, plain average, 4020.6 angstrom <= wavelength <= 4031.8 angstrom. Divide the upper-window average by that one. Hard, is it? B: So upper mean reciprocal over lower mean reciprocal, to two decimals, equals 1.12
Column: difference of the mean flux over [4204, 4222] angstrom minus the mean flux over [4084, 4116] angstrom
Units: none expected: 0.0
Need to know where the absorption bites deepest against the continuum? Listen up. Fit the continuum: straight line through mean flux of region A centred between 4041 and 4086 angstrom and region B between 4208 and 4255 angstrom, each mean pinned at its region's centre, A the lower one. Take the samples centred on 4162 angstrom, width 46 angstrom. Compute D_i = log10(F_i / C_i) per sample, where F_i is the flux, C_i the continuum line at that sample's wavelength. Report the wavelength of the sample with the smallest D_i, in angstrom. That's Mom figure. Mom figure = 4168.64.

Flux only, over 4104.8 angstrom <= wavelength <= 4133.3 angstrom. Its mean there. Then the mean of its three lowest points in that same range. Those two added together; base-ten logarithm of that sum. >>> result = 0.800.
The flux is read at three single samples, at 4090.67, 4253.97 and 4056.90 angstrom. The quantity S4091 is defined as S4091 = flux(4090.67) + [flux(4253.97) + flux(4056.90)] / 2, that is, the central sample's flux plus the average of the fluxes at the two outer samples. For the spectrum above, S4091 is 7.6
